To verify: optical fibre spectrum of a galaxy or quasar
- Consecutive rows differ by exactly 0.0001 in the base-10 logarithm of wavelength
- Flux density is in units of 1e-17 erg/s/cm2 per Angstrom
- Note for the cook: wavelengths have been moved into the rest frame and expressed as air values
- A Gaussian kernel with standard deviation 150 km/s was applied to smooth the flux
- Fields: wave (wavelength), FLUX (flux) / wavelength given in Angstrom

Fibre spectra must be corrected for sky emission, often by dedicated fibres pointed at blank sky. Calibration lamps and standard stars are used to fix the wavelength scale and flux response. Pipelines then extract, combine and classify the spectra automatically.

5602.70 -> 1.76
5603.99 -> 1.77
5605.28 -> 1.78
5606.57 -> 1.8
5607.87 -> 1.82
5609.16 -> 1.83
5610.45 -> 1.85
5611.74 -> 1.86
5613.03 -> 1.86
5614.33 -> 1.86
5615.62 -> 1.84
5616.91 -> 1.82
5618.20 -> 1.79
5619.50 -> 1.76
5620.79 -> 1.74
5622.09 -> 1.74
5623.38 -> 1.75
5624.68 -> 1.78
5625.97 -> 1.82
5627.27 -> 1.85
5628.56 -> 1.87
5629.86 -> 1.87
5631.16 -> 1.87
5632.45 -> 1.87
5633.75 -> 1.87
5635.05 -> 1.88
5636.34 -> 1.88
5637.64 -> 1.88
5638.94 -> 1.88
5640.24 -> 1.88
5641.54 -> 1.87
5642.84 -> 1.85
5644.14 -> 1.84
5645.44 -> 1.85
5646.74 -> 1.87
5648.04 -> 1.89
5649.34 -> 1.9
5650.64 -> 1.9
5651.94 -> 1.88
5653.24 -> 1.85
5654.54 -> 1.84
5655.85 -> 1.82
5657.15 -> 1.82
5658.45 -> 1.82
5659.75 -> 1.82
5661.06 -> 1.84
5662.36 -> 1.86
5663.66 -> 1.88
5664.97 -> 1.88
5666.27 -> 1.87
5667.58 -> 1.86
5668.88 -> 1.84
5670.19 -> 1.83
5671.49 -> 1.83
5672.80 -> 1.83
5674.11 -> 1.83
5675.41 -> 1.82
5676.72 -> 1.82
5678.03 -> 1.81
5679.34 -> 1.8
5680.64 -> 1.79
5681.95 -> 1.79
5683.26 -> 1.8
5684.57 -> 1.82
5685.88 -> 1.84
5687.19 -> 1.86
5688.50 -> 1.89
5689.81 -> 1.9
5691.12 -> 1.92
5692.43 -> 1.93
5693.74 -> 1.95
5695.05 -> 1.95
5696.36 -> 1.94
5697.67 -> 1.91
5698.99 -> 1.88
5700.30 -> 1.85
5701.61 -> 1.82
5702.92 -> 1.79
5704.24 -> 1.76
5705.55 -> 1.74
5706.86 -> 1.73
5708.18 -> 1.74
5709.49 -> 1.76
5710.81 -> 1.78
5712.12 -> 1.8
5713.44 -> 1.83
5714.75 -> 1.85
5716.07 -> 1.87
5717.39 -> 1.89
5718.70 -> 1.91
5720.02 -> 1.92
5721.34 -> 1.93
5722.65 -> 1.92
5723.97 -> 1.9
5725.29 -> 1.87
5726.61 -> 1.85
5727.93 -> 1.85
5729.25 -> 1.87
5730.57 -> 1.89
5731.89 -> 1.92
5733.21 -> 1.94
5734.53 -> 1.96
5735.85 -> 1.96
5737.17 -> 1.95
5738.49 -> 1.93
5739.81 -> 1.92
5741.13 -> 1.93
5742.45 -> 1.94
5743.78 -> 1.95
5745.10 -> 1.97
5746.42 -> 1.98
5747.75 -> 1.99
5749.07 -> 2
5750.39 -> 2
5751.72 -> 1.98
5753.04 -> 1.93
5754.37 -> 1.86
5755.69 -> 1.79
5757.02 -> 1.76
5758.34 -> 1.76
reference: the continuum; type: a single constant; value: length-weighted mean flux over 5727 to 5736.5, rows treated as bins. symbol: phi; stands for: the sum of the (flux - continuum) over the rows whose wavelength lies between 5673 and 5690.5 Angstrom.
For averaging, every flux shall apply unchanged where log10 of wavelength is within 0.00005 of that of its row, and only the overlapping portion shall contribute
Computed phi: -1.1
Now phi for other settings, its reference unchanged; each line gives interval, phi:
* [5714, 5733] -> -0.3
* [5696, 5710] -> -1.1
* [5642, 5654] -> -0.4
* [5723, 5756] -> 0.4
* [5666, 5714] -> -2.8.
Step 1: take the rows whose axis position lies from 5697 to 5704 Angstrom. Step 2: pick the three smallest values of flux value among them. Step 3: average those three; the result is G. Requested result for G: 1.82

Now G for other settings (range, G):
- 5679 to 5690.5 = 1.79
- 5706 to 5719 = 1.74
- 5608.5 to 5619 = 1.81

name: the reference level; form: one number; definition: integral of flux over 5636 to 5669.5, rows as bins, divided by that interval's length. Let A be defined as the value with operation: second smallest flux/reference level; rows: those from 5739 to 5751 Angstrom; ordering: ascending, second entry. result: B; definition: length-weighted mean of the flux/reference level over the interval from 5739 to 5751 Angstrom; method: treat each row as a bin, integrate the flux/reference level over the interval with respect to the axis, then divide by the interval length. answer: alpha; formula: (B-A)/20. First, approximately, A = 1.04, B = 1.06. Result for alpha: 0.0009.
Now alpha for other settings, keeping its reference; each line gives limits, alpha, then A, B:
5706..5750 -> 0.0041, 0.94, 1.02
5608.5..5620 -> 0.0011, 0.96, 0.98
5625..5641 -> 0.0005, 0.99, 1.00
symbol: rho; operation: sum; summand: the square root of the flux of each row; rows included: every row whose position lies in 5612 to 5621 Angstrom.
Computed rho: 9.42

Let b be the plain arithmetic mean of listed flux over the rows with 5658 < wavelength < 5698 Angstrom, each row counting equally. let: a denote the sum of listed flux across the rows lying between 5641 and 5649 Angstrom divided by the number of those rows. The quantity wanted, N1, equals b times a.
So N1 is 3.45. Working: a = 1.862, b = 1.86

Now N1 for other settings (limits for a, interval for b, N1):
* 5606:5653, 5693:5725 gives 3.41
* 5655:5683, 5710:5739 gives 3.46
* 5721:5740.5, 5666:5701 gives 3.55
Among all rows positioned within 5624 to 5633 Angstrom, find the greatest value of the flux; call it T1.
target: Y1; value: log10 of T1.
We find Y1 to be 0.272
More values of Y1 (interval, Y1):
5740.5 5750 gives 0.301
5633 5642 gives 0.274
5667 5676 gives 0.270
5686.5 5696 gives 0.290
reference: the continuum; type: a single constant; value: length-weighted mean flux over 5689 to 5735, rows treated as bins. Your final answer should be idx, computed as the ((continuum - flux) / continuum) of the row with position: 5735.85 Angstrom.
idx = -0.050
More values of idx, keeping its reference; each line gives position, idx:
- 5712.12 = 0.035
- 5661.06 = 0.014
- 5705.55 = 0.068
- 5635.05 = -0.008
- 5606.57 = 0.035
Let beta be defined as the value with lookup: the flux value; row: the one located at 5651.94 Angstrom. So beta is 1.88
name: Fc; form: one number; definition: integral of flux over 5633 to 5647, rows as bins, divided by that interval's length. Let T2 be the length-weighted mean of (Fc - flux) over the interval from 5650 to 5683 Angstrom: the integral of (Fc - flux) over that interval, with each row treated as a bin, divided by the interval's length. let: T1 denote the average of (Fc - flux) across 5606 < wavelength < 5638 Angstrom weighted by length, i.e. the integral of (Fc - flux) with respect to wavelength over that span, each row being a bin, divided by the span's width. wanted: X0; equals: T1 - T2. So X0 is 0.007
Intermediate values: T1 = 0.037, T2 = 0.031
